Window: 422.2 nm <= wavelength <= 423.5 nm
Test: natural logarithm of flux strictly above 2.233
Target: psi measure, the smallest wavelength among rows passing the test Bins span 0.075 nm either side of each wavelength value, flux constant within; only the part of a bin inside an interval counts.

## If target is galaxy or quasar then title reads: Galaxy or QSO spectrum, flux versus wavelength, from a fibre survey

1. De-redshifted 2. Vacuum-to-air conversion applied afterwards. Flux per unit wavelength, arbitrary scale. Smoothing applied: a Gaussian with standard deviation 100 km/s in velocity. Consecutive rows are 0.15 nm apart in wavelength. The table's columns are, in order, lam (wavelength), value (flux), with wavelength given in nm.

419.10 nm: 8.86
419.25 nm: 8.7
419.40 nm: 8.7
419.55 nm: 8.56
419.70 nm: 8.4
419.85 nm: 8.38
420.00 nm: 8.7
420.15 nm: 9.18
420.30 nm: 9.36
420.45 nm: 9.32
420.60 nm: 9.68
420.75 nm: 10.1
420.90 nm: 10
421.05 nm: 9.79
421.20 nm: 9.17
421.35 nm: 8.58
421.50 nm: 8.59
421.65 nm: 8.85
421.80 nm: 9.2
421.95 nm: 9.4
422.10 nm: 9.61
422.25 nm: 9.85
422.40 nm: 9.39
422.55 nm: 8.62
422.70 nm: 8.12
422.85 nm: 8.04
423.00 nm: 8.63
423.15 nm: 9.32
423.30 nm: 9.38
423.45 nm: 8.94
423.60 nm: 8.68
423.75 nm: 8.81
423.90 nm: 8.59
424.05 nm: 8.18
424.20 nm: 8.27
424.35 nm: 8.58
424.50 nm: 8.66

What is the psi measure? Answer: 422.25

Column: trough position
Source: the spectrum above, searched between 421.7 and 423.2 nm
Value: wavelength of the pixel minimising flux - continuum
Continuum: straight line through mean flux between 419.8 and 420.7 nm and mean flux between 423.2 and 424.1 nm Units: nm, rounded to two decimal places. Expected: 422.85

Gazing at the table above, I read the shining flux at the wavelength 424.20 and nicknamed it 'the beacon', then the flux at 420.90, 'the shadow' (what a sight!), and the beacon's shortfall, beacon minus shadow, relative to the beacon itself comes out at -0.21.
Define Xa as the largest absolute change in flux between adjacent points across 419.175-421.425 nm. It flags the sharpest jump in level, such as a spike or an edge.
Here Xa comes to 0.62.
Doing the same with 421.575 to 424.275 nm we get 0.77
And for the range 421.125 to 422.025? 0.59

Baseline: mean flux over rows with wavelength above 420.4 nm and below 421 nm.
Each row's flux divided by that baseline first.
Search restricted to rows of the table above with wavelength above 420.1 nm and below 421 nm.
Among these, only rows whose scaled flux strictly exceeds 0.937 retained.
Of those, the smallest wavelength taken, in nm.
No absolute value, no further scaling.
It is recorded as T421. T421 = 420.15 nm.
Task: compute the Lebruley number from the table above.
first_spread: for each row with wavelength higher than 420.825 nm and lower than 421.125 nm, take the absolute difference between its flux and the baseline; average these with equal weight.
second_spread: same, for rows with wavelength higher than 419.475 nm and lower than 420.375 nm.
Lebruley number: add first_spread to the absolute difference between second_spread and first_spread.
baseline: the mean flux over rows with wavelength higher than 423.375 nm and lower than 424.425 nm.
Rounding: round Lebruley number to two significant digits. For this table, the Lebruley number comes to 2.3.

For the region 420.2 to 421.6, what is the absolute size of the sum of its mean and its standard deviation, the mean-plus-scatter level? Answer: 9.9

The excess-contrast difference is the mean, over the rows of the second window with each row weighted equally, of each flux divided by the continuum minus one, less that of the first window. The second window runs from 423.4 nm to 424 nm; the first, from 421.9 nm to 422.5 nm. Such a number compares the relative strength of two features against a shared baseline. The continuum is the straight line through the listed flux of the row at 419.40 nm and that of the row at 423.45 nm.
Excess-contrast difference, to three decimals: -0.101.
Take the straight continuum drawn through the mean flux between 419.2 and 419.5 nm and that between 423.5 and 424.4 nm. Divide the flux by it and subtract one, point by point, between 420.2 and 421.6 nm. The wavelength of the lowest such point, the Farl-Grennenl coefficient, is 421.35 nm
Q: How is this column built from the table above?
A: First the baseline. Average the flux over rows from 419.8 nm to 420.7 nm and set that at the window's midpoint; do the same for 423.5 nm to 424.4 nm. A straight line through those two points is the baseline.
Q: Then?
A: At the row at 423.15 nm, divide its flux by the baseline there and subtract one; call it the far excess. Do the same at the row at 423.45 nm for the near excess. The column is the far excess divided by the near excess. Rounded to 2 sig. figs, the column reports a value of 2.0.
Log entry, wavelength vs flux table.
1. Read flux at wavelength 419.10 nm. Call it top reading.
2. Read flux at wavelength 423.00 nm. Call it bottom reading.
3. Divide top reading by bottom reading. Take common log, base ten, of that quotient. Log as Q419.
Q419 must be 0.011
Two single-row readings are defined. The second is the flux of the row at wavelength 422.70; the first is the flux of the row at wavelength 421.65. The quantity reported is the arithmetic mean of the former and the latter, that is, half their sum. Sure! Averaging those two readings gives 8.5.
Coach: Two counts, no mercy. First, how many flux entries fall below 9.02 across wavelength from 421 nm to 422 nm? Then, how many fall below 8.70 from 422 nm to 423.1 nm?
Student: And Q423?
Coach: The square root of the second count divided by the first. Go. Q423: 1.15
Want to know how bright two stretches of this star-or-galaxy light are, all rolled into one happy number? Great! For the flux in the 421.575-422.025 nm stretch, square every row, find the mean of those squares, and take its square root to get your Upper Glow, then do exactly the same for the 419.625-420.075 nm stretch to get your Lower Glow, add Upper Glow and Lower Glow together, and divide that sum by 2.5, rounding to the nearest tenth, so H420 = 7.1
